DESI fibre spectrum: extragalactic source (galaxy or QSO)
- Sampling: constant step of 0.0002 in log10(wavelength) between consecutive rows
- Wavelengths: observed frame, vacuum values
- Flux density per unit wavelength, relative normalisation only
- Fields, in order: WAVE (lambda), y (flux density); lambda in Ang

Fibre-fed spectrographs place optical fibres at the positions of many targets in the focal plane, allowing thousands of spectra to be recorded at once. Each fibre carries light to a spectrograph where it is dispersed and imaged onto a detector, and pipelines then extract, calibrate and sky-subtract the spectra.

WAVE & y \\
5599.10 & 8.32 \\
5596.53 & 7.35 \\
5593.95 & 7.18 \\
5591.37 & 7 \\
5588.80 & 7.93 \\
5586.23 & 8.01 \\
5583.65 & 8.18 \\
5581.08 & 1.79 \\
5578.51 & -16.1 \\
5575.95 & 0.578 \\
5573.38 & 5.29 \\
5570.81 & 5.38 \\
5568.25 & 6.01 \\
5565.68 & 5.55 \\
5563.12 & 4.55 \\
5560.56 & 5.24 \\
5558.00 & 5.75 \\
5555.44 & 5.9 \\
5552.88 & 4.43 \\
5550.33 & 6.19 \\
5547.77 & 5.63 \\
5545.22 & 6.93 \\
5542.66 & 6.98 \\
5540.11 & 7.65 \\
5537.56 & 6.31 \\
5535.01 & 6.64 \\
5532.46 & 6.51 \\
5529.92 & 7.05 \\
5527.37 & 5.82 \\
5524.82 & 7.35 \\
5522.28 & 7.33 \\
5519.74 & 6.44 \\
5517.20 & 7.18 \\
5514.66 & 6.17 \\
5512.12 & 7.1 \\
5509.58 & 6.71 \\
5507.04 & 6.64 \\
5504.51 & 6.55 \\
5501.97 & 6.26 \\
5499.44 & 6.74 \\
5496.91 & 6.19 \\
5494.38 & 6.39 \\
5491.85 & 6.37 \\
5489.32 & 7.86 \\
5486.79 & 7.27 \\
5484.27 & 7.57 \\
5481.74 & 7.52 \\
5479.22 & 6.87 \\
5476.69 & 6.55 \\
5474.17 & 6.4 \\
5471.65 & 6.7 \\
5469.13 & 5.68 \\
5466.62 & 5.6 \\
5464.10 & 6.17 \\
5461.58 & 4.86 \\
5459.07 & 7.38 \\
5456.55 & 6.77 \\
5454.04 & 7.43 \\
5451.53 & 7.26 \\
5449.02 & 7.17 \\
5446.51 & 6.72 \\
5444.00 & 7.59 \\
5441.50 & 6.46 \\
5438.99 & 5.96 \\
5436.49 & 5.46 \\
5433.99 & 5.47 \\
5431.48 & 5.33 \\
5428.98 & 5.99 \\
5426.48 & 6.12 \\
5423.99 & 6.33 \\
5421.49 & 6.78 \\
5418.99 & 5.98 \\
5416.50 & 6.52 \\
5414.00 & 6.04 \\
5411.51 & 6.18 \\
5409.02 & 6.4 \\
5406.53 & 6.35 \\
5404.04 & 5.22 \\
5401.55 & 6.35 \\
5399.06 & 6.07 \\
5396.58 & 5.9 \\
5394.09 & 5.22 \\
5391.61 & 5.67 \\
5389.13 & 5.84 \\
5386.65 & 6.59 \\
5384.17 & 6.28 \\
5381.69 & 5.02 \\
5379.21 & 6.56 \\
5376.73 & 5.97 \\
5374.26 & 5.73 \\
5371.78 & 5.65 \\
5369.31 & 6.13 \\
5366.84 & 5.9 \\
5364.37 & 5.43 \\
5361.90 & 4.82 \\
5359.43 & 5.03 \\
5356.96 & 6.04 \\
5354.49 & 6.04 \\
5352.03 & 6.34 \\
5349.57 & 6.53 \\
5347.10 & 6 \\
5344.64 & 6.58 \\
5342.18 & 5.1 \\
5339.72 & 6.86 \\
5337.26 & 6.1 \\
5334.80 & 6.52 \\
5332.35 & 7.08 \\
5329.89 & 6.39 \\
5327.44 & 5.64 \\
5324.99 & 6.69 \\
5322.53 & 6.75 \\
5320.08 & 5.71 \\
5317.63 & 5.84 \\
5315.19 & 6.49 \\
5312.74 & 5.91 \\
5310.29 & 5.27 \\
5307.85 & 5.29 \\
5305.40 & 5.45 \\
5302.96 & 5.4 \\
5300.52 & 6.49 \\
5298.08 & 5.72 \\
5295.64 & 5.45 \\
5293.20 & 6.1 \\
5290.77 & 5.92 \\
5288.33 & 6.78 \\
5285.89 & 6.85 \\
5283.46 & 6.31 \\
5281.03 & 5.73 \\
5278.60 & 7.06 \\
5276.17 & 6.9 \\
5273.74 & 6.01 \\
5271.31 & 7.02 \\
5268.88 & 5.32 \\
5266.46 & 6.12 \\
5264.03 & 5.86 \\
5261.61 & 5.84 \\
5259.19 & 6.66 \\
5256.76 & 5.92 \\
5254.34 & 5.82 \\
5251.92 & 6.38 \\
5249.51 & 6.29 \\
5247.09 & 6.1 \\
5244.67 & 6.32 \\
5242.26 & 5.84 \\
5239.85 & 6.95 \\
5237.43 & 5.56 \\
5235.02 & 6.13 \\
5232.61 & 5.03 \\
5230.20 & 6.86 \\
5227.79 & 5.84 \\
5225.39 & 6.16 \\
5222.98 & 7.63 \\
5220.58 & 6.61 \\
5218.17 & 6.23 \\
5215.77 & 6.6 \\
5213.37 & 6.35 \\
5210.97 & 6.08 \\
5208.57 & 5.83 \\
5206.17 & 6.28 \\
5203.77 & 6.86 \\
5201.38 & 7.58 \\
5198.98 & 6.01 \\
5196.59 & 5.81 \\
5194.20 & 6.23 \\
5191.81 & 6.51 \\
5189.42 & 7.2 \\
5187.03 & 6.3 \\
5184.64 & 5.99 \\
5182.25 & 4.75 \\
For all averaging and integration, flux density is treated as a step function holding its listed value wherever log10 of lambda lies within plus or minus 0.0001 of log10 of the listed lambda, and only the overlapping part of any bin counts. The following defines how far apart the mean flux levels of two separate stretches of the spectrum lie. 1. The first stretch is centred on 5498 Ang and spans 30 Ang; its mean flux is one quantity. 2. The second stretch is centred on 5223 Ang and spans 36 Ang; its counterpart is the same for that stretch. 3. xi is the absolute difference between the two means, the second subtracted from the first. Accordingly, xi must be 0.5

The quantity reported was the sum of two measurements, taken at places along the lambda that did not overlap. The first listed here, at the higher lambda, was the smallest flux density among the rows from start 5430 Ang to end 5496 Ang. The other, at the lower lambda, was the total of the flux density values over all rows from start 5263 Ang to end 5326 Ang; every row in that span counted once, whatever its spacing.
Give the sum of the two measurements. 163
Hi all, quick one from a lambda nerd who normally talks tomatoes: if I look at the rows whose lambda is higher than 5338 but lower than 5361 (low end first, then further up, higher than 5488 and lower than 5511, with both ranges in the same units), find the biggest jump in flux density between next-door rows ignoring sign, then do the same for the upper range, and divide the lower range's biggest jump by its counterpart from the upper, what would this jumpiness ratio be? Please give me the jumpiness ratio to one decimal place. 1.2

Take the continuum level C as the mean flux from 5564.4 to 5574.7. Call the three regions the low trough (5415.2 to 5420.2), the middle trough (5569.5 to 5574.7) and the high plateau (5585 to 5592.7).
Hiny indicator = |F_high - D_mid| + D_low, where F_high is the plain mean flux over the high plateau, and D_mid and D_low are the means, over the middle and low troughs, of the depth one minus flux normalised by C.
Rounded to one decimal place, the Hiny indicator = 7.5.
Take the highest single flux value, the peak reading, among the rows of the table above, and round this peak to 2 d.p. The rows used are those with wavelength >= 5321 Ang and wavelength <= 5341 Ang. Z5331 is 7.08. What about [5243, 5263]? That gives 6.66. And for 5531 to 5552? 7.65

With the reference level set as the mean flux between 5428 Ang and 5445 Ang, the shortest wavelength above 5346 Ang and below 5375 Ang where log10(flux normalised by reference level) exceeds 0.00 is 5349.57 Ang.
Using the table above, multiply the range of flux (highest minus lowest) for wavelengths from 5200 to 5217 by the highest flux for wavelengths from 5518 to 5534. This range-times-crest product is 12.9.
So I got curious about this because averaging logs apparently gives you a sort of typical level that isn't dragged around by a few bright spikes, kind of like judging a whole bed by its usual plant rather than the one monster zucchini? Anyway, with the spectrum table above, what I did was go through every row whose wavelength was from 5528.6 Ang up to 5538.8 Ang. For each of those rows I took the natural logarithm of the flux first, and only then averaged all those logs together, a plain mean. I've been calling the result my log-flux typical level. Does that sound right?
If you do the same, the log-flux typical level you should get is 1.89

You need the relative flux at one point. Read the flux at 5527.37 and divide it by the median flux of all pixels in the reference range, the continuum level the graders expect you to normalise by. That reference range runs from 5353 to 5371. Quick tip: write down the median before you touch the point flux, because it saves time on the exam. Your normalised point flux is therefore 1.0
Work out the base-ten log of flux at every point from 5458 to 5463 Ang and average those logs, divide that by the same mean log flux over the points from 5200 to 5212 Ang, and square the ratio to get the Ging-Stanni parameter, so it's 0.91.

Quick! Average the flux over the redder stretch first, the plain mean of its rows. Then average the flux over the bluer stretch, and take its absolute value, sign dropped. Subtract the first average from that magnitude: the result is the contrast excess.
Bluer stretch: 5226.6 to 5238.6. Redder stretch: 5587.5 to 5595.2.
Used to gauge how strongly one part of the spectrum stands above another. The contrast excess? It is -1.5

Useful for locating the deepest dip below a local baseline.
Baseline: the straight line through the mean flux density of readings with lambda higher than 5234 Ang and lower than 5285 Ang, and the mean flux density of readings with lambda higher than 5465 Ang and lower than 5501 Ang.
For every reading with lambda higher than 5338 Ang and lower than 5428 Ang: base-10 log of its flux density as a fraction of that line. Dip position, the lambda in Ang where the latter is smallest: 5361.90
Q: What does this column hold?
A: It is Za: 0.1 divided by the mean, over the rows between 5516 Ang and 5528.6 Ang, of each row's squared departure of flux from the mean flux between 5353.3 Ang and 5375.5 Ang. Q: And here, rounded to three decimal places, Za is 0.057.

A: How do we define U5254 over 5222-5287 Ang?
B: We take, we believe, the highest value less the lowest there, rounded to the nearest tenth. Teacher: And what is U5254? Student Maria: 2.6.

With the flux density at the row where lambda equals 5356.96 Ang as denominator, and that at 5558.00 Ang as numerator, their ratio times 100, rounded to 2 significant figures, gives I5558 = 95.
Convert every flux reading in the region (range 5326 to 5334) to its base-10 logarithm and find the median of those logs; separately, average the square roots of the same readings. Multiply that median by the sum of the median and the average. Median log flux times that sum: 2.68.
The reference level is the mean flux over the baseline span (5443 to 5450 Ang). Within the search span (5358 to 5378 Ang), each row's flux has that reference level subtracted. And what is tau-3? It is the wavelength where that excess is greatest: 5369.31 Ang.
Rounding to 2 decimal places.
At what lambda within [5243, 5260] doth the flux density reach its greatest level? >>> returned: 5259.19 Ang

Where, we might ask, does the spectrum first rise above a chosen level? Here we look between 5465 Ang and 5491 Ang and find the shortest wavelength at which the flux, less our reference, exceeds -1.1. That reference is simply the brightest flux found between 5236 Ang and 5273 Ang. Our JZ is 5471.65 Ang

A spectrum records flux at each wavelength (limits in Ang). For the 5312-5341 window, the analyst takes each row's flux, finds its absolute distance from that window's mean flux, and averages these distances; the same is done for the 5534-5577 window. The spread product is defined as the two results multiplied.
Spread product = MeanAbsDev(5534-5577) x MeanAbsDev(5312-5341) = 0.39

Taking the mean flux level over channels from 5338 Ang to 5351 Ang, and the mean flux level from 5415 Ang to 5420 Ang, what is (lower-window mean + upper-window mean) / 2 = 6.2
